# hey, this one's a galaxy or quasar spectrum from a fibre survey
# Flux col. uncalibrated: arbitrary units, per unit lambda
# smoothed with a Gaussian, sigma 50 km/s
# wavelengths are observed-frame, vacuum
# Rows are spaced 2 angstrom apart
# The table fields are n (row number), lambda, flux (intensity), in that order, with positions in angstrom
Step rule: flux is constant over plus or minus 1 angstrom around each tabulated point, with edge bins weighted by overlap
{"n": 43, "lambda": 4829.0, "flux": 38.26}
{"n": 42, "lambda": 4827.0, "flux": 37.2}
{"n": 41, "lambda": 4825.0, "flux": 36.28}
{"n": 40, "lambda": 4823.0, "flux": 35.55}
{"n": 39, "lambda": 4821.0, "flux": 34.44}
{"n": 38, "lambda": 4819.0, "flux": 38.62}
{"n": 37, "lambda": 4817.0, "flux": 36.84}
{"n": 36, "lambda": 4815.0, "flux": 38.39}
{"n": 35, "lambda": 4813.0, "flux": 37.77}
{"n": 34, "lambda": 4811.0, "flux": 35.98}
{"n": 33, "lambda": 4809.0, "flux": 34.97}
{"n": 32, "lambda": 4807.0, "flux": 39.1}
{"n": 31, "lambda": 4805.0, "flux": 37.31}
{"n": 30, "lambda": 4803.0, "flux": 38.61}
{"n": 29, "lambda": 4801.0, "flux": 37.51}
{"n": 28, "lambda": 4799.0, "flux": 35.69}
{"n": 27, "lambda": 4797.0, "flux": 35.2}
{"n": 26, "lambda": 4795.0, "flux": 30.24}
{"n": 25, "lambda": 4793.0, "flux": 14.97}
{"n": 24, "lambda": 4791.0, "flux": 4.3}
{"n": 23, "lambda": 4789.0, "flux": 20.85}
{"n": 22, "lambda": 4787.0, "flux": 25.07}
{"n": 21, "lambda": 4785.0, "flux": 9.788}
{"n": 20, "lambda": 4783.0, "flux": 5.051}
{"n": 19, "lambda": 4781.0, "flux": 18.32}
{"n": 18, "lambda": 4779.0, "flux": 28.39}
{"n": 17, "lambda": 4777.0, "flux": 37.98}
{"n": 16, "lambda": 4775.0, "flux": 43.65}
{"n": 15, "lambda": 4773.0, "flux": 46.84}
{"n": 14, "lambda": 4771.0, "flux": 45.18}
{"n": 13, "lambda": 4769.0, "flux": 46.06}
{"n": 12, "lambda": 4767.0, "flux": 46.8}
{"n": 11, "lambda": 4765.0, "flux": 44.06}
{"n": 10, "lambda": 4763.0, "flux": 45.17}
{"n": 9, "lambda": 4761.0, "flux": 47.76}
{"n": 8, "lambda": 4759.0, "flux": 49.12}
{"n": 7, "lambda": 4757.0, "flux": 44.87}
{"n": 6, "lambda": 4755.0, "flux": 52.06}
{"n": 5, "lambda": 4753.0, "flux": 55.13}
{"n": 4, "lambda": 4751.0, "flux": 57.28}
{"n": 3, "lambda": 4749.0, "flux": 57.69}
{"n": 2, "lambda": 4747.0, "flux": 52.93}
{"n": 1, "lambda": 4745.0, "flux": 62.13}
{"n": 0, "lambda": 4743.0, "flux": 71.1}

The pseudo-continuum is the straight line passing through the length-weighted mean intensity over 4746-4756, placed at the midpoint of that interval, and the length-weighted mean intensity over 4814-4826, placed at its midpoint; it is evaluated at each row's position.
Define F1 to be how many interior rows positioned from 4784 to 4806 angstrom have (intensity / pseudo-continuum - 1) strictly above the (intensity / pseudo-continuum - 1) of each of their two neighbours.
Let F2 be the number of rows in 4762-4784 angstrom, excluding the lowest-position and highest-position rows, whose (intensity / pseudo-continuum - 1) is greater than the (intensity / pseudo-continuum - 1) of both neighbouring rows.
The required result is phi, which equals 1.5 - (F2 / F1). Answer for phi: 0.50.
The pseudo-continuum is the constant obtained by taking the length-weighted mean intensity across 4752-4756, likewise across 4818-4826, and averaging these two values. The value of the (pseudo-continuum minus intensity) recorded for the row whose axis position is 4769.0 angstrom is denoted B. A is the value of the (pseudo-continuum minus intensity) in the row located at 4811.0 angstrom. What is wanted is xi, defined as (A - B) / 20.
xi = 0.5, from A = 9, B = -1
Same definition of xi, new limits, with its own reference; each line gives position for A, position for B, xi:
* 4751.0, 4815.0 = -0.9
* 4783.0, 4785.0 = 0.2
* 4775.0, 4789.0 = -1.1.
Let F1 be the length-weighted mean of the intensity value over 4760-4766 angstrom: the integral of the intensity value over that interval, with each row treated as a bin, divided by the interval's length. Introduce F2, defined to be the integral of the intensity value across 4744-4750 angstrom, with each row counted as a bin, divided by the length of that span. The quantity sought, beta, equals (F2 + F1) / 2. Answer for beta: 52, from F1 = 45.7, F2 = 58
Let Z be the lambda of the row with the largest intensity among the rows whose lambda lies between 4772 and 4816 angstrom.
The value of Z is 4773.0 angstrom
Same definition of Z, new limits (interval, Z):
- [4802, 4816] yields 4807.0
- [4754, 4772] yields 4755.0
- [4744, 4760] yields 4745.0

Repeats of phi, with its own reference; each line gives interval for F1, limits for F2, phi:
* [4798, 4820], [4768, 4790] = 0.83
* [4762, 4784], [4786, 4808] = 1.00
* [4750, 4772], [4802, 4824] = 0.00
